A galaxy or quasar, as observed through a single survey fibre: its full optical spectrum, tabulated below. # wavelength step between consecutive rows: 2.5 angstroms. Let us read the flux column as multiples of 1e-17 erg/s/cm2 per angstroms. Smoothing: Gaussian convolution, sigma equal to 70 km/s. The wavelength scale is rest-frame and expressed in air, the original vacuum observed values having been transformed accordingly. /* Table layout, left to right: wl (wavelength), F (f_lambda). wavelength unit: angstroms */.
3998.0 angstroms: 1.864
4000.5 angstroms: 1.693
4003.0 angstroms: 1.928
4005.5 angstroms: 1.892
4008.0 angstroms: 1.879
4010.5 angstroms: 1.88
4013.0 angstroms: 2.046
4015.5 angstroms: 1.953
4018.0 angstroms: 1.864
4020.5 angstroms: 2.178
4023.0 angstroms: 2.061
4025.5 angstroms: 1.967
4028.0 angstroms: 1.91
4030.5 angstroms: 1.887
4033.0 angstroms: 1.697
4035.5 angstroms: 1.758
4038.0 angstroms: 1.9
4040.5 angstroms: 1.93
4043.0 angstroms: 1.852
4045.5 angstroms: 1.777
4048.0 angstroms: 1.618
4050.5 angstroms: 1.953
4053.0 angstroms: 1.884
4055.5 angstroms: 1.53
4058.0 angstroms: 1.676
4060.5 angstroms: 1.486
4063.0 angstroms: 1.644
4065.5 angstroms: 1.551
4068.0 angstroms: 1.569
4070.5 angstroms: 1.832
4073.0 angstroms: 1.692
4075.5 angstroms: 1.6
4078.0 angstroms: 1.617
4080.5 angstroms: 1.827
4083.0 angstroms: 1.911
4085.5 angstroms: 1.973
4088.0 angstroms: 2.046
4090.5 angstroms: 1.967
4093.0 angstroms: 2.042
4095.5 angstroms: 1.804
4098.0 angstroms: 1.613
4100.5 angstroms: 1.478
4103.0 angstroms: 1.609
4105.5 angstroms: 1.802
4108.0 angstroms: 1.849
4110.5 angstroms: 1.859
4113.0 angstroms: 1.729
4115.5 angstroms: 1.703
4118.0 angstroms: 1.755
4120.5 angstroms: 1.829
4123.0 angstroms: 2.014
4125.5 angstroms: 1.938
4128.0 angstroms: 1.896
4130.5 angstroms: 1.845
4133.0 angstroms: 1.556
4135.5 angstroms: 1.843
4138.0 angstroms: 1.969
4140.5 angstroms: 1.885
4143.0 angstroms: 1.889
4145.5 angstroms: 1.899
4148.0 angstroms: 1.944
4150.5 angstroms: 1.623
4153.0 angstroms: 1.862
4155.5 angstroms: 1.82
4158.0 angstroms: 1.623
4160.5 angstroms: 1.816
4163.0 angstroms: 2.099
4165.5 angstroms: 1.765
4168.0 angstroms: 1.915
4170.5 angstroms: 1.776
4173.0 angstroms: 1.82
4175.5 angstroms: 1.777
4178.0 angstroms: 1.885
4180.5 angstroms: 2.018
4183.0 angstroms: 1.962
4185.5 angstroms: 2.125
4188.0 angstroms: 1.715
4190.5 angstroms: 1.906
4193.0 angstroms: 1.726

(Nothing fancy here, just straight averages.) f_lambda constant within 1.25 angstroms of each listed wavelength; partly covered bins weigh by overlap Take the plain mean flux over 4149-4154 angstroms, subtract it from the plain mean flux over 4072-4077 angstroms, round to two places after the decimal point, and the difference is -0.10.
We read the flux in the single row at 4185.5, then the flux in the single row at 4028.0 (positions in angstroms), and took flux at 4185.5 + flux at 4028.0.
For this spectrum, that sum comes 4.0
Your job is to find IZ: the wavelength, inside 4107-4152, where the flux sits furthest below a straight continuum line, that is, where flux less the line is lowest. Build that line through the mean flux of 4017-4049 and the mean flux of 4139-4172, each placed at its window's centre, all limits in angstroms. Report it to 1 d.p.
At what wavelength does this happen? 4133.0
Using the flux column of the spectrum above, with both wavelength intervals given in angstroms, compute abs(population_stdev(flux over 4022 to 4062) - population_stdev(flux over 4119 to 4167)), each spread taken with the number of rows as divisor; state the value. 0.029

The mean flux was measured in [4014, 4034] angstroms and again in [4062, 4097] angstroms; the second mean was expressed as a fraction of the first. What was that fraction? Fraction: 0.92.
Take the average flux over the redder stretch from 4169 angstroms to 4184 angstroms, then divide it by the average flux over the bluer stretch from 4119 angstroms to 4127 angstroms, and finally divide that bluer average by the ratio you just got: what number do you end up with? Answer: 2.0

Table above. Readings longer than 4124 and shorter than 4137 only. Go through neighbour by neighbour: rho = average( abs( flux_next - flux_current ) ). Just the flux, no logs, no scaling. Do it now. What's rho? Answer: 0.17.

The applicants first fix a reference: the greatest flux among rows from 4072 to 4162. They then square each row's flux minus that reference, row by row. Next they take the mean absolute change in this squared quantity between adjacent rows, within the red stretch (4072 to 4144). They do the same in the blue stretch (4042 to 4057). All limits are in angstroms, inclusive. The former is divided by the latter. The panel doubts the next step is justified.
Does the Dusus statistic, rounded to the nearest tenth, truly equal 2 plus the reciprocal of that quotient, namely 4.0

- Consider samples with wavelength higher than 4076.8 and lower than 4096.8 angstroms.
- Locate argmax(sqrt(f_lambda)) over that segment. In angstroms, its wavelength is 4088.0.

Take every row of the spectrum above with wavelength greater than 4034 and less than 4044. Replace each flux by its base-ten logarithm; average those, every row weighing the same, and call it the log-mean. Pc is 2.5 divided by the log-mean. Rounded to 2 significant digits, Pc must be 9.3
